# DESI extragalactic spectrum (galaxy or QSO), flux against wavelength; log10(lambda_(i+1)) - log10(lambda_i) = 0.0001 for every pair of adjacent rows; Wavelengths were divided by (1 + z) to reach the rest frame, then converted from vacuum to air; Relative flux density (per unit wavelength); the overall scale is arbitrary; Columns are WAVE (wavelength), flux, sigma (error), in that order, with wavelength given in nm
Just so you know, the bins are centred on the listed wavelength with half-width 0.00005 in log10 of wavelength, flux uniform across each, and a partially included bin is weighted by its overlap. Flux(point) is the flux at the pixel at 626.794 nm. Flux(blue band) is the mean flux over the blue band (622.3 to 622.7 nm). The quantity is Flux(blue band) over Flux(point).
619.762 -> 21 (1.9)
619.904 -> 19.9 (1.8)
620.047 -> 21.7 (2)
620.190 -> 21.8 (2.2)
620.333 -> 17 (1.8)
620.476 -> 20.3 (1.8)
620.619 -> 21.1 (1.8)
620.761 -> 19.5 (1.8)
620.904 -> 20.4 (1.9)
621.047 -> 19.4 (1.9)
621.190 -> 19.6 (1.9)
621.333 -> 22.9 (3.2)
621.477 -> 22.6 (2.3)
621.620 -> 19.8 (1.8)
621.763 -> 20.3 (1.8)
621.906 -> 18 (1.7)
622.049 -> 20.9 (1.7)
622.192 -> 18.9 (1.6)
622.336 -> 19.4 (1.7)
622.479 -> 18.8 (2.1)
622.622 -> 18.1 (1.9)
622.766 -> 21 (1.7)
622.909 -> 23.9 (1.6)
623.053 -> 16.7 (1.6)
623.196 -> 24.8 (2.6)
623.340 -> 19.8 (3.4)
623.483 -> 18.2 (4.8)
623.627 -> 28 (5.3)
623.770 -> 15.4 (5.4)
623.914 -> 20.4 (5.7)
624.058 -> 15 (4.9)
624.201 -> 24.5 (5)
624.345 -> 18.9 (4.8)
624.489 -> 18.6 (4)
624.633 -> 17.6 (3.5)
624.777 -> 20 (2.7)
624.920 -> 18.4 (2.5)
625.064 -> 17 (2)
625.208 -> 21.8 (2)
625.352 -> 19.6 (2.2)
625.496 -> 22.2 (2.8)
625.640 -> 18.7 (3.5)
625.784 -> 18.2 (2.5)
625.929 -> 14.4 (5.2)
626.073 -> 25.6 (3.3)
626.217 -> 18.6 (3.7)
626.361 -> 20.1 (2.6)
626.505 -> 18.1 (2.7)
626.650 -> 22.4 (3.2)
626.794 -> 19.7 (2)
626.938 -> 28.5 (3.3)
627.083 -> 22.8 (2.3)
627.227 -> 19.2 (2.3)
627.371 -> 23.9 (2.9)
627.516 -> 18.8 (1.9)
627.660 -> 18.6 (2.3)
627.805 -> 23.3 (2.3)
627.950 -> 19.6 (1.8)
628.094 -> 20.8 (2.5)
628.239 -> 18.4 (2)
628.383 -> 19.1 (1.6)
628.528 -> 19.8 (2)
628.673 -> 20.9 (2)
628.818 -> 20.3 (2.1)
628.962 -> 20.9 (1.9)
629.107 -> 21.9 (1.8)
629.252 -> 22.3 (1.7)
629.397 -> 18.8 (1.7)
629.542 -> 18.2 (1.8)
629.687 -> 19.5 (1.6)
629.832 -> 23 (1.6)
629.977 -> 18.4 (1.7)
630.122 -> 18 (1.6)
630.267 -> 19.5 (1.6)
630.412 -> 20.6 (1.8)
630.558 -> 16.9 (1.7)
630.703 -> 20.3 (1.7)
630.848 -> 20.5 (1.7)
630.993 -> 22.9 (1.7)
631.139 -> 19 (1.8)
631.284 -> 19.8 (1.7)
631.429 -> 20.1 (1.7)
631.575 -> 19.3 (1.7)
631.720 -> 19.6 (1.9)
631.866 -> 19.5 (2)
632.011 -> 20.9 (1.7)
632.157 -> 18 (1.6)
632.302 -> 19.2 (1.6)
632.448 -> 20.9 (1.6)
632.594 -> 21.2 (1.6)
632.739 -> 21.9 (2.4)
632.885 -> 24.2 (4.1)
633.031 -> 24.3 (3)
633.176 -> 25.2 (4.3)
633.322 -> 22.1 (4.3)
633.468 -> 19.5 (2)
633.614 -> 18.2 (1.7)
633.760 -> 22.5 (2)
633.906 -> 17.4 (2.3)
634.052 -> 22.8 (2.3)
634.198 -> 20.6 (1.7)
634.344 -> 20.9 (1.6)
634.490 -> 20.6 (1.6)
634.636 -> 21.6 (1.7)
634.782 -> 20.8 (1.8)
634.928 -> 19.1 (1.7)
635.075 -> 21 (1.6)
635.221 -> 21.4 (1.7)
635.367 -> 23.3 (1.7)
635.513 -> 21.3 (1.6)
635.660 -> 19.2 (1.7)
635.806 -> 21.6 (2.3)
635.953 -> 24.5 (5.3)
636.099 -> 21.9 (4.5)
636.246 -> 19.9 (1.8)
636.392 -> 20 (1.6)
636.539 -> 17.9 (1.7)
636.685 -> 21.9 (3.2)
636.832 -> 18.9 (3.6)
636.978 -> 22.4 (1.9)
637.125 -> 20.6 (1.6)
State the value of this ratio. 0.95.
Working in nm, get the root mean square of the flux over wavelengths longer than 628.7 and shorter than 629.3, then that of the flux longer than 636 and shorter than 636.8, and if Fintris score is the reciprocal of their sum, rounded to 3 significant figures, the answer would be 0.0240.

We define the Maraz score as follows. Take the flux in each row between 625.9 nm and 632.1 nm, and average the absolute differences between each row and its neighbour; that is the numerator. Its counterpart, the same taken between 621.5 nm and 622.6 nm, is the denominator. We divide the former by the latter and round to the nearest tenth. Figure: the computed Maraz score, 1.7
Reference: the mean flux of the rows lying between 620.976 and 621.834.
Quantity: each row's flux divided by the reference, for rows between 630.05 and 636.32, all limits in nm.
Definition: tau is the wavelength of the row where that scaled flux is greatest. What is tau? 633.176 nm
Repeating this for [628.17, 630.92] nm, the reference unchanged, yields 629.832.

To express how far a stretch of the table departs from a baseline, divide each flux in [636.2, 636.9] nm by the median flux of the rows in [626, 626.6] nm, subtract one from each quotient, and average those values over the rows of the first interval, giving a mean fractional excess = 0.019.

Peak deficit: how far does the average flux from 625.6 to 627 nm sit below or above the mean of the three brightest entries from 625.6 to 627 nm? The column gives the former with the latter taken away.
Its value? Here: -5.1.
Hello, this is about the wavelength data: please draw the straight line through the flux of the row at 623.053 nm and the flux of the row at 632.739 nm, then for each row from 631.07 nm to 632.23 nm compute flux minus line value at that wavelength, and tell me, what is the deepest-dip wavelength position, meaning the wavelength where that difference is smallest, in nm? 632.157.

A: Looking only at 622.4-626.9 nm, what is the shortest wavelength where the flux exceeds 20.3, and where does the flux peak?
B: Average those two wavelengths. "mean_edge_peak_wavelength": 623.20 nm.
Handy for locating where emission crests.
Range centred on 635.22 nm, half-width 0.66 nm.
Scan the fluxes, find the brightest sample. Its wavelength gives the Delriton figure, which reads 635.367 nm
